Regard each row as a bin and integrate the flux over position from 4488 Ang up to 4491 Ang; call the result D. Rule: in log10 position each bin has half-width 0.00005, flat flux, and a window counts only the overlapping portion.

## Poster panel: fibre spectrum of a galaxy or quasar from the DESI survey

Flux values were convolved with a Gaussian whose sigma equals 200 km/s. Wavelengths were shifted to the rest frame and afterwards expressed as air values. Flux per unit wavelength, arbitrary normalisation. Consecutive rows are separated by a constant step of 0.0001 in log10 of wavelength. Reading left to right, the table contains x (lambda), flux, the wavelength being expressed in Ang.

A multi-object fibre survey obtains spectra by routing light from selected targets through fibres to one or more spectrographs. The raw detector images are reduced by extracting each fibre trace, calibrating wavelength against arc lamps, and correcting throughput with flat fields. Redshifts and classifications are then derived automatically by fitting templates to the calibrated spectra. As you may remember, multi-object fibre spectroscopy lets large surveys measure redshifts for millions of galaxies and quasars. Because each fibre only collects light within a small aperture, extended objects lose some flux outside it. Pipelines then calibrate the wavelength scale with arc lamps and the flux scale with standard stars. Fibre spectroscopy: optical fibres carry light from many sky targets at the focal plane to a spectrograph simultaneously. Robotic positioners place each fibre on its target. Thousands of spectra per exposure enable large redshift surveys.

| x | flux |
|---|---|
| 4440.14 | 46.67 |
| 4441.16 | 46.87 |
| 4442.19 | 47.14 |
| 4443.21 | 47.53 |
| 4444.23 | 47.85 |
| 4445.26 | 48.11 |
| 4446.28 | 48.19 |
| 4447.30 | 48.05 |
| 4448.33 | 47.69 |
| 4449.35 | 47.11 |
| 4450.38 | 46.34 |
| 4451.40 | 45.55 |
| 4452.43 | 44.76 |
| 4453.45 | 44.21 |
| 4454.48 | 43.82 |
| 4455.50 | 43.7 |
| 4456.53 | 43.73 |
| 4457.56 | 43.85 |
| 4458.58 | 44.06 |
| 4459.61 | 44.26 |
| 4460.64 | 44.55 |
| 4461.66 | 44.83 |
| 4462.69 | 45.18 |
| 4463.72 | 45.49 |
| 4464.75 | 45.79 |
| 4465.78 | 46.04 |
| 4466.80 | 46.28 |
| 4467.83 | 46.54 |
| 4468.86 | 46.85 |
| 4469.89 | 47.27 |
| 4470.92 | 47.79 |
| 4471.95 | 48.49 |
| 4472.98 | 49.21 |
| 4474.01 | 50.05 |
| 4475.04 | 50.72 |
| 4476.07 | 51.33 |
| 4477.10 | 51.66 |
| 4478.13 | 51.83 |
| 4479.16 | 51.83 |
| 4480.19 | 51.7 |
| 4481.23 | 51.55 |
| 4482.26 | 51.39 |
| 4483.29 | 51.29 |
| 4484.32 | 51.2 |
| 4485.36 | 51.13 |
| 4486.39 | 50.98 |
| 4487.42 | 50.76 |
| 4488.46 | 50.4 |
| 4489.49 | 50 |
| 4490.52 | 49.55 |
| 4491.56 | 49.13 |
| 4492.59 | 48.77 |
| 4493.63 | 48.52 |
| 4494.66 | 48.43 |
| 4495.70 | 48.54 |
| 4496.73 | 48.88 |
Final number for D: 150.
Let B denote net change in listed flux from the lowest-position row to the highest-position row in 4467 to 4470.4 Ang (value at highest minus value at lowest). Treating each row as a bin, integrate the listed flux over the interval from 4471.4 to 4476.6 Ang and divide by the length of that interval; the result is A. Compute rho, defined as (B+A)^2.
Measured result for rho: 2570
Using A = 50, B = 0.7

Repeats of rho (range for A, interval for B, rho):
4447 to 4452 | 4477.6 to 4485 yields 2132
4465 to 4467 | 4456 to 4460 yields 2188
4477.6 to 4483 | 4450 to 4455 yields 2413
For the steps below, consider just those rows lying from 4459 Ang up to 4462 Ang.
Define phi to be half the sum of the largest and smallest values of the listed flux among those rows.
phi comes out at 45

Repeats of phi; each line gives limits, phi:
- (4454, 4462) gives 44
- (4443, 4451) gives 47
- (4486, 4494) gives 50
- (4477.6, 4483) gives 52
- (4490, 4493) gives 49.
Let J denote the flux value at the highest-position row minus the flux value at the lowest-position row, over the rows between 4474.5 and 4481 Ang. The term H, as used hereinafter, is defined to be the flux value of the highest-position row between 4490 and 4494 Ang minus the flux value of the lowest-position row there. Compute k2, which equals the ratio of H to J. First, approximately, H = -1.0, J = 1.0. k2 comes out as -1.1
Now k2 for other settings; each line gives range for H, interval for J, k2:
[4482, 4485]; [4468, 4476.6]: 0.0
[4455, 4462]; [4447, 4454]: -0.3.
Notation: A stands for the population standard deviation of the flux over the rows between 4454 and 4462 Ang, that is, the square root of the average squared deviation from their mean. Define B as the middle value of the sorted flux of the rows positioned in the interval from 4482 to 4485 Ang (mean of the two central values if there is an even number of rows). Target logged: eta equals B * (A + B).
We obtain 2651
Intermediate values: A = 0.39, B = 51.3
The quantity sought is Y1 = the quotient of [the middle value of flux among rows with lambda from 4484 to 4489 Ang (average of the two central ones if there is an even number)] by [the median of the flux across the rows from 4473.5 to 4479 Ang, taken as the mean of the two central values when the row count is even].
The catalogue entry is 0.99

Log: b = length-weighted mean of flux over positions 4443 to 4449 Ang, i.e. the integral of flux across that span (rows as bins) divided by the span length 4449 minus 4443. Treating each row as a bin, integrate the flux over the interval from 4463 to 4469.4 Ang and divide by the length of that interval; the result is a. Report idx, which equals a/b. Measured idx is 0.96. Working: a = 46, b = 47.9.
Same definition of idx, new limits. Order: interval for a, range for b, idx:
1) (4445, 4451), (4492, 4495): 0.98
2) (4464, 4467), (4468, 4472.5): 0.97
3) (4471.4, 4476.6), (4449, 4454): 1.10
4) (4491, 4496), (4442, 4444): 1.02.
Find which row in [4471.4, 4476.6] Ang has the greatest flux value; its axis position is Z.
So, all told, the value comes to 4476.07 Ang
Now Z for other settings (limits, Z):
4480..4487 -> 4480.19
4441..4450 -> 4446.28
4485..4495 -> 4485.36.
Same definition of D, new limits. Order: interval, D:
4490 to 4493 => 148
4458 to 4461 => 133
